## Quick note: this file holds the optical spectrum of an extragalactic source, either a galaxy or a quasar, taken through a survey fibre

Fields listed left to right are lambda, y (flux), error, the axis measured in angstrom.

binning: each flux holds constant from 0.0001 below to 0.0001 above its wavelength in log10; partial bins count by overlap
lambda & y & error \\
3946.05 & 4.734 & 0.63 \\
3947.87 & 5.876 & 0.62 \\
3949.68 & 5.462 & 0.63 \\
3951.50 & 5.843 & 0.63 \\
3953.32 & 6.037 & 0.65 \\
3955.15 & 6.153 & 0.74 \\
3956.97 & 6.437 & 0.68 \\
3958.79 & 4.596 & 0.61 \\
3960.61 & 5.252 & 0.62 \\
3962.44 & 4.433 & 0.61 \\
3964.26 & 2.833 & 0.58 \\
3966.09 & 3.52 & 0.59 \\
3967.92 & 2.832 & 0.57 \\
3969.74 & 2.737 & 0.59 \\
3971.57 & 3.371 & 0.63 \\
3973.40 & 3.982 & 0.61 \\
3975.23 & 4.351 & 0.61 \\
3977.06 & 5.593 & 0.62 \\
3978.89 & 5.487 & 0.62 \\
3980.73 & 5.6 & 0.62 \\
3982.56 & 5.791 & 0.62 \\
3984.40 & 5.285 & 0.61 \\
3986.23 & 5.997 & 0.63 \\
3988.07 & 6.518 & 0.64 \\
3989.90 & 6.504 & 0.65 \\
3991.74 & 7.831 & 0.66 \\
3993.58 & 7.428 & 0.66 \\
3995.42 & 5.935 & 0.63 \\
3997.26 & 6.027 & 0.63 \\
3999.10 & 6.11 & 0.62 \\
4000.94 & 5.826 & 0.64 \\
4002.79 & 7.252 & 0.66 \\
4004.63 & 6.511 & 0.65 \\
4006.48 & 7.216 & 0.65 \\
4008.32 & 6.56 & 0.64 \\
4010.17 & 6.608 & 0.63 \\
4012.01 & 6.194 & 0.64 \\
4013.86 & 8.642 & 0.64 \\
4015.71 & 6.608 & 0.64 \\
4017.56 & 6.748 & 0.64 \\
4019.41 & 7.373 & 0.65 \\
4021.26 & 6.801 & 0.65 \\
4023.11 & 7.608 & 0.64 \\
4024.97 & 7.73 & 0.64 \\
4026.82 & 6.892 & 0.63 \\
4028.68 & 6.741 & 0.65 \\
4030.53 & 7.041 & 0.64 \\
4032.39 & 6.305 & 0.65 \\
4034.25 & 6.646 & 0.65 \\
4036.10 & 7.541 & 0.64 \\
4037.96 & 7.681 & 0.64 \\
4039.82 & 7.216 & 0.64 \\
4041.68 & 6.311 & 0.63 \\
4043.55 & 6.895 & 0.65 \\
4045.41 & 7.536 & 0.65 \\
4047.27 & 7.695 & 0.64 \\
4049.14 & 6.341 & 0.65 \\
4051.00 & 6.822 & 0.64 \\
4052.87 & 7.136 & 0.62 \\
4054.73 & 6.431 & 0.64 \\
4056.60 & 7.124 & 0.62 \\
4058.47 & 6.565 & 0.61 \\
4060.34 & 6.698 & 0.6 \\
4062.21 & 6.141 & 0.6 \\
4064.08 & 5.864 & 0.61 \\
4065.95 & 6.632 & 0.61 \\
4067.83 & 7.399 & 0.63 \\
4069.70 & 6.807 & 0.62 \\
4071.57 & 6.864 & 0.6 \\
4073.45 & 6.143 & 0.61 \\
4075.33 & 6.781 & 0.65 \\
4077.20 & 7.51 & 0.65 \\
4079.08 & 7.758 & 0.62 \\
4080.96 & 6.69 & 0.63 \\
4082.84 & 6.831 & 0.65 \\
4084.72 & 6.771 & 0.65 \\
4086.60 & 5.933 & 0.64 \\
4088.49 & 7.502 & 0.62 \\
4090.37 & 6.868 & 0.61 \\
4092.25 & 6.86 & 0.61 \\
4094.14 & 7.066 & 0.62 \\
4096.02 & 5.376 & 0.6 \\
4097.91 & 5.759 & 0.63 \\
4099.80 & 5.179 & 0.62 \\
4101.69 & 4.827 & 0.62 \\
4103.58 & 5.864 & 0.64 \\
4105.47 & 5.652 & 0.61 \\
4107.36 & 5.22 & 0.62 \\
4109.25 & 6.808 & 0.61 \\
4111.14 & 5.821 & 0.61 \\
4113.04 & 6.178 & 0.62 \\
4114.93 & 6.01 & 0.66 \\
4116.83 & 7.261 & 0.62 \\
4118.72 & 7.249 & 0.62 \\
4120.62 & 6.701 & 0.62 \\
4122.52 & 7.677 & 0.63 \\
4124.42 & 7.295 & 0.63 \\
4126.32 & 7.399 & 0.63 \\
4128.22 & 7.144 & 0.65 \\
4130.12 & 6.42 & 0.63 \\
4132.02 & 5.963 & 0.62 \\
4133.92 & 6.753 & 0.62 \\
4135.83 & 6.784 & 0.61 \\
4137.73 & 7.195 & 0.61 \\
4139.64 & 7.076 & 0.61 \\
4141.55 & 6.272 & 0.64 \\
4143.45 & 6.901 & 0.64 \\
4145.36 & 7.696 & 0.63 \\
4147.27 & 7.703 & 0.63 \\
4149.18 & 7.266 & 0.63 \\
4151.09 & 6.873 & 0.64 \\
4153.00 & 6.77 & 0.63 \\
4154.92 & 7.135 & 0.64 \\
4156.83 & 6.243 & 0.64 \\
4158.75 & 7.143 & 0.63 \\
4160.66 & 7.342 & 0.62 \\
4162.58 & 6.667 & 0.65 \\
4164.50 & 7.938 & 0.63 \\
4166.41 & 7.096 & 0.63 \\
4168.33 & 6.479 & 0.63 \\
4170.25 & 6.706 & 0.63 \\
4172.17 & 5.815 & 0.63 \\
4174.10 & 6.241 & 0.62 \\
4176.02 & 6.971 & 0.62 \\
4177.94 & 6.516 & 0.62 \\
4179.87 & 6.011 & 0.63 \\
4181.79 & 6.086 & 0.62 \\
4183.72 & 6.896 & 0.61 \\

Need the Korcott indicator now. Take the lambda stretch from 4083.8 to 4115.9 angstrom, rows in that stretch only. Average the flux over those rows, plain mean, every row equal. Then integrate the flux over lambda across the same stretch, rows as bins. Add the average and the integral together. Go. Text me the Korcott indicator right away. 202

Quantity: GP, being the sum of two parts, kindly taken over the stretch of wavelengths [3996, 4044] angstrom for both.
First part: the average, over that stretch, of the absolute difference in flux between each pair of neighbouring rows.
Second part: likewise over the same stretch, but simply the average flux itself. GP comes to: 7.5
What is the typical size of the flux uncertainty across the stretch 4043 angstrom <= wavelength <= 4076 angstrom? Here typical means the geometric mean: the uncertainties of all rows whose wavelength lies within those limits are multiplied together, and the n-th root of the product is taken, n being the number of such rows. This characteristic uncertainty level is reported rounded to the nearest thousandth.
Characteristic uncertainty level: 0.625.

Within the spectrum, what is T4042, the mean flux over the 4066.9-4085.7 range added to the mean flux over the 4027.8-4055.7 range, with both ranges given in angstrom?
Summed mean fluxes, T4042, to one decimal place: 13.9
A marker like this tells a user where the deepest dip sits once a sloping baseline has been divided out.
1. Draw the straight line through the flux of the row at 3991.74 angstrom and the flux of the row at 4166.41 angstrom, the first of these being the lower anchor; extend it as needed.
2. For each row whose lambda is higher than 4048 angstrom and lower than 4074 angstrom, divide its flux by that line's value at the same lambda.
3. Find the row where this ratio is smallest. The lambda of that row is 4064.08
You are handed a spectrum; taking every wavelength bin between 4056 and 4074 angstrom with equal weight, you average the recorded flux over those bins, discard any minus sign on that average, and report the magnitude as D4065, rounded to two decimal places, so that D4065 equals 6.62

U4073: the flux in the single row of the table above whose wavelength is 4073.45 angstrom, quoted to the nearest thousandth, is 6.143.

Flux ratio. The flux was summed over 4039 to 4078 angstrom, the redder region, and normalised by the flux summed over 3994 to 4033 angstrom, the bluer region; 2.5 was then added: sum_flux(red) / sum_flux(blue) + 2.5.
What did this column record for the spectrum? 3.50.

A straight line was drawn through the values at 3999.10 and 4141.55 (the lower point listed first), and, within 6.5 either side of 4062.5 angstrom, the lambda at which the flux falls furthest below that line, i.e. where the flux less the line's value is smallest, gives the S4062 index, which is 4064.08 angstrom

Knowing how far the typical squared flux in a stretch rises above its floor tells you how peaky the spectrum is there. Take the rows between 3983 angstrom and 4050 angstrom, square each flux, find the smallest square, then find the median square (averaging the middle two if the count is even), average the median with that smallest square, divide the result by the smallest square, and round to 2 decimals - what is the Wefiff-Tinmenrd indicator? 1.31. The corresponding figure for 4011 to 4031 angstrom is 1.12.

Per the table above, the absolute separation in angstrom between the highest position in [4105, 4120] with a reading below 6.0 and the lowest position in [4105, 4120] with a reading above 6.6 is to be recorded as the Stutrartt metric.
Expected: 1.9 angstrom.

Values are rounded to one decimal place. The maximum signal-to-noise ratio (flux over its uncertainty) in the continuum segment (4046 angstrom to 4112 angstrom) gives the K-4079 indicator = 12.5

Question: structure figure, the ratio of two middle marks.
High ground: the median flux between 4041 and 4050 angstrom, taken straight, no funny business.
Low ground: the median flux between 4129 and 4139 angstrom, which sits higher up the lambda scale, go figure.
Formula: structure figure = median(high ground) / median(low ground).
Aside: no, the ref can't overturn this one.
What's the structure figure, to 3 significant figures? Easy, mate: 1.02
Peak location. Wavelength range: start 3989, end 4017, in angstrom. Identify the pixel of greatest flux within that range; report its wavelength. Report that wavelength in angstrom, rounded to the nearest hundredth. 4013.86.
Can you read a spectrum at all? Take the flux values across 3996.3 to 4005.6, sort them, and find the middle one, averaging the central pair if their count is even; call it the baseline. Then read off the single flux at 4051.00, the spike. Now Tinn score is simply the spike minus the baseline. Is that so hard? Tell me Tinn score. 0.7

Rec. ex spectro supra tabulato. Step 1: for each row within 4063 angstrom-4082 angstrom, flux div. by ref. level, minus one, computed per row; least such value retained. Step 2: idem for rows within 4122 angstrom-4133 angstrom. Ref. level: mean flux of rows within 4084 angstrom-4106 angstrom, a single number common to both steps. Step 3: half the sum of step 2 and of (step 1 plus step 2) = -0.05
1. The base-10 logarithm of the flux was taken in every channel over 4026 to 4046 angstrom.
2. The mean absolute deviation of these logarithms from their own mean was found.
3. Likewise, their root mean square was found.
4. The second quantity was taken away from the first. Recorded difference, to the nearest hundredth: -0.82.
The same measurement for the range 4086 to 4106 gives -0.73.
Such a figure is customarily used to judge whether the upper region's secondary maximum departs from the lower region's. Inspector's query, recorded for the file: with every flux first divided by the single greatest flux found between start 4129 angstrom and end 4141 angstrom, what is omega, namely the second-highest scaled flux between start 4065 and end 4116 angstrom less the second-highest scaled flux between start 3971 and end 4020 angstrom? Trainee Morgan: -0.04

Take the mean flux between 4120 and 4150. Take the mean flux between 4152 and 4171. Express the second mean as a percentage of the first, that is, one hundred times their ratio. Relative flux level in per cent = 99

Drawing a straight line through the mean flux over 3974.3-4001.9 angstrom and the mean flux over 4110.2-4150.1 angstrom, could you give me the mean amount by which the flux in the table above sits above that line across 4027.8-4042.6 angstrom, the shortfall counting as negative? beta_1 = 0.6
